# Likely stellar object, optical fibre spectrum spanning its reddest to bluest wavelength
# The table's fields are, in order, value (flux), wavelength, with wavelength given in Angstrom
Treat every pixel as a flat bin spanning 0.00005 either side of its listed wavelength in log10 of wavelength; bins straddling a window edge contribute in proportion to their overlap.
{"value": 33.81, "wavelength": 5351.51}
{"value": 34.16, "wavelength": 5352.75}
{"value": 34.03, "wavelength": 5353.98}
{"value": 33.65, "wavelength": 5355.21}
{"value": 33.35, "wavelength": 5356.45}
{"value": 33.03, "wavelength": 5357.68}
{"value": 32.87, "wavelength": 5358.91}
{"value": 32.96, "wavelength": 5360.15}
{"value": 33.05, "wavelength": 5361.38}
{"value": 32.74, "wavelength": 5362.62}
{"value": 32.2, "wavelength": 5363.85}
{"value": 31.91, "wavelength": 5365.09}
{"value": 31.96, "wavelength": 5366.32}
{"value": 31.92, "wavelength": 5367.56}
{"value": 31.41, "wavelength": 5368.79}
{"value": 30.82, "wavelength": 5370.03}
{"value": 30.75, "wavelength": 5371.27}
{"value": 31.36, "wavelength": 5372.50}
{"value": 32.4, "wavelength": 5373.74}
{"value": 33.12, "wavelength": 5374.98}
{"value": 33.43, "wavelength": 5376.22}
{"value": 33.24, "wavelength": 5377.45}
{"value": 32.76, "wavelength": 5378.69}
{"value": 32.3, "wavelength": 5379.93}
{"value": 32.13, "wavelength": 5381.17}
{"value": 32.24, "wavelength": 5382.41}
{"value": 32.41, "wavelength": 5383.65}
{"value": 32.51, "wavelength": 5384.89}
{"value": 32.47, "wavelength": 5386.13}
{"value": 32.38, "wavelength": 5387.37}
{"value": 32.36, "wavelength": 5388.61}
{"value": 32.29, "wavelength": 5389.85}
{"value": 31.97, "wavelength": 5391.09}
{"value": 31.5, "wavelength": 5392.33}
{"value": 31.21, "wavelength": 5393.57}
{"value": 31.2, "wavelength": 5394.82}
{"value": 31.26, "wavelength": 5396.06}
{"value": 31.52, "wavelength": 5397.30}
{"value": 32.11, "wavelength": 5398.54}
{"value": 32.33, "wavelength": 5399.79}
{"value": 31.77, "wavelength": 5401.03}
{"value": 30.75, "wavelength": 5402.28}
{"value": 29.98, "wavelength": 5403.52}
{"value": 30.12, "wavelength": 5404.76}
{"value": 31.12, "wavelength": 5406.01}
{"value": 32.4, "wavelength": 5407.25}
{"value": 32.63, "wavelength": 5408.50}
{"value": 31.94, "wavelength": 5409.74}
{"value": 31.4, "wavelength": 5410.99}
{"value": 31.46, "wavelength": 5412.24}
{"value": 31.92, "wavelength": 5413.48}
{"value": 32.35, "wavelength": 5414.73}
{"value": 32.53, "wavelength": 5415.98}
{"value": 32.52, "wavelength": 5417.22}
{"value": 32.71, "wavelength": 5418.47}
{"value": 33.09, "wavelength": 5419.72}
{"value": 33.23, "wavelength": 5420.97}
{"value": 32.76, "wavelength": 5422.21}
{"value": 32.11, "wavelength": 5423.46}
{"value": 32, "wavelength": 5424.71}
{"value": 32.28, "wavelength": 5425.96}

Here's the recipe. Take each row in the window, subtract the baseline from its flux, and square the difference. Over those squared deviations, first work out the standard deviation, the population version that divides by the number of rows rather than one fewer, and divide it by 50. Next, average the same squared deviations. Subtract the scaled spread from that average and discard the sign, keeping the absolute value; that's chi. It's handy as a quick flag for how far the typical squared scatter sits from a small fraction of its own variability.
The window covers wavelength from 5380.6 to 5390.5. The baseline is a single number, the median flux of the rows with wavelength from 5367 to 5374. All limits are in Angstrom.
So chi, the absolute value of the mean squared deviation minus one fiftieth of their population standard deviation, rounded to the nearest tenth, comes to 0.9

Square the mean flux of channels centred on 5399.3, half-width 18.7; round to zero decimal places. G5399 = 1013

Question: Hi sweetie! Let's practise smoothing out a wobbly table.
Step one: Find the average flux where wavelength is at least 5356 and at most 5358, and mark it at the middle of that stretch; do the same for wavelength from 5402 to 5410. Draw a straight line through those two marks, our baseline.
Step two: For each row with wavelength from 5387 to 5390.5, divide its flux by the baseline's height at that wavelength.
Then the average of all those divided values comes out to 1.01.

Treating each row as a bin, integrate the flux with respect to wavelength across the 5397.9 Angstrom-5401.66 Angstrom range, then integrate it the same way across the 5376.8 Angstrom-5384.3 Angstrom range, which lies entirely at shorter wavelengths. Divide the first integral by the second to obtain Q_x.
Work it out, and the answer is 0.49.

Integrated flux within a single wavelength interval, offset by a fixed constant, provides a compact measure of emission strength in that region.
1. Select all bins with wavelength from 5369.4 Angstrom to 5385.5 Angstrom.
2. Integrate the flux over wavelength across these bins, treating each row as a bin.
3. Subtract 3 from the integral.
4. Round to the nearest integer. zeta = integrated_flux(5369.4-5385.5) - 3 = 516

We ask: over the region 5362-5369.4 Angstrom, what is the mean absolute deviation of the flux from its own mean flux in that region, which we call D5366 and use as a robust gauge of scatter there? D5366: 0.30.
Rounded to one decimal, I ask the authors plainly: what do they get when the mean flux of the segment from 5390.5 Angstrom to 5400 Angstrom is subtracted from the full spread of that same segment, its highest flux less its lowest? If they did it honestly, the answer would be -30.5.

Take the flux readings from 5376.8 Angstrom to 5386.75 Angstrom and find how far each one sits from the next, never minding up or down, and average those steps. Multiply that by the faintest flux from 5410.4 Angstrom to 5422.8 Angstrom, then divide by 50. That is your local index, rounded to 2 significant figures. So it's 0.14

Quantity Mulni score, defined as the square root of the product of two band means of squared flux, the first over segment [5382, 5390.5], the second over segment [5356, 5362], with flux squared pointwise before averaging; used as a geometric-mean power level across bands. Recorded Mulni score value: 1070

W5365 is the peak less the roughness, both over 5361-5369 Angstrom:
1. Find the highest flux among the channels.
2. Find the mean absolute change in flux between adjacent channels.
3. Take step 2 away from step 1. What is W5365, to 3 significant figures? 32.8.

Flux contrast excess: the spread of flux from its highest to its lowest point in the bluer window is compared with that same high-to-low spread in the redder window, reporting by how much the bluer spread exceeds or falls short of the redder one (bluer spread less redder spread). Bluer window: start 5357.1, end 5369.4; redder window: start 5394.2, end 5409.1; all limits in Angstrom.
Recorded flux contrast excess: -1.0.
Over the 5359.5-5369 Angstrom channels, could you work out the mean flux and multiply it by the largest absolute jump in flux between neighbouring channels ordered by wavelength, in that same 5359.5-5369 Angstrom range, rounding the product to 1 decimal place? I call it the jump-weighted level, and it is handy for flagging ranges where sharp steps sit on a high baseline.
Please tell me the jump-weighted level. 17.4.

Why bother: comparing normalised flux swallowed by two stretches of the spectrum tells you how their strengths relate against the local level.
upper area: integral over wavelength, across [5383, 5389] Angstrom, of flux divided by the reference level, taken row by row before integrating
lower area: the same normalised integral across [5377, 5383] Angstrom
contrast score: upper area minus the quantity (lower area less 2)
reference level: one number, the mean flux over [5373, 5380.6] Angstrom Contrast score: 1.99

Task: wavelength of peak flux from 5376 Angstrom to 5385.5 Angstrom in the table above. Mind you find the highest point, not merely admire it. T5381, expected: 5376.22 Angstrom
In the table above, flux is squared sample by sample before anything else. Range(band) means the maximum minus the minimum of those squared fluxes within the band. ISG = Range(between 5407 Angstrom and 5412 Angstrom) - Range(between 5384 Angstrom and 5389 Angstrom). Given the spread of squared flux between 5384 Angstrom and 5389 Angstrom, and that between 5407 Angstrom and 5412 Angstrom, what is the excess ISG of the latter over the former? 69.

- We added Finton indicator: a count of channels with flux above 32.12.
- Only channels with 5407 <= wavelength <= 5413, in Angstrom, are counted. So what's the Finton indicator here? 2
